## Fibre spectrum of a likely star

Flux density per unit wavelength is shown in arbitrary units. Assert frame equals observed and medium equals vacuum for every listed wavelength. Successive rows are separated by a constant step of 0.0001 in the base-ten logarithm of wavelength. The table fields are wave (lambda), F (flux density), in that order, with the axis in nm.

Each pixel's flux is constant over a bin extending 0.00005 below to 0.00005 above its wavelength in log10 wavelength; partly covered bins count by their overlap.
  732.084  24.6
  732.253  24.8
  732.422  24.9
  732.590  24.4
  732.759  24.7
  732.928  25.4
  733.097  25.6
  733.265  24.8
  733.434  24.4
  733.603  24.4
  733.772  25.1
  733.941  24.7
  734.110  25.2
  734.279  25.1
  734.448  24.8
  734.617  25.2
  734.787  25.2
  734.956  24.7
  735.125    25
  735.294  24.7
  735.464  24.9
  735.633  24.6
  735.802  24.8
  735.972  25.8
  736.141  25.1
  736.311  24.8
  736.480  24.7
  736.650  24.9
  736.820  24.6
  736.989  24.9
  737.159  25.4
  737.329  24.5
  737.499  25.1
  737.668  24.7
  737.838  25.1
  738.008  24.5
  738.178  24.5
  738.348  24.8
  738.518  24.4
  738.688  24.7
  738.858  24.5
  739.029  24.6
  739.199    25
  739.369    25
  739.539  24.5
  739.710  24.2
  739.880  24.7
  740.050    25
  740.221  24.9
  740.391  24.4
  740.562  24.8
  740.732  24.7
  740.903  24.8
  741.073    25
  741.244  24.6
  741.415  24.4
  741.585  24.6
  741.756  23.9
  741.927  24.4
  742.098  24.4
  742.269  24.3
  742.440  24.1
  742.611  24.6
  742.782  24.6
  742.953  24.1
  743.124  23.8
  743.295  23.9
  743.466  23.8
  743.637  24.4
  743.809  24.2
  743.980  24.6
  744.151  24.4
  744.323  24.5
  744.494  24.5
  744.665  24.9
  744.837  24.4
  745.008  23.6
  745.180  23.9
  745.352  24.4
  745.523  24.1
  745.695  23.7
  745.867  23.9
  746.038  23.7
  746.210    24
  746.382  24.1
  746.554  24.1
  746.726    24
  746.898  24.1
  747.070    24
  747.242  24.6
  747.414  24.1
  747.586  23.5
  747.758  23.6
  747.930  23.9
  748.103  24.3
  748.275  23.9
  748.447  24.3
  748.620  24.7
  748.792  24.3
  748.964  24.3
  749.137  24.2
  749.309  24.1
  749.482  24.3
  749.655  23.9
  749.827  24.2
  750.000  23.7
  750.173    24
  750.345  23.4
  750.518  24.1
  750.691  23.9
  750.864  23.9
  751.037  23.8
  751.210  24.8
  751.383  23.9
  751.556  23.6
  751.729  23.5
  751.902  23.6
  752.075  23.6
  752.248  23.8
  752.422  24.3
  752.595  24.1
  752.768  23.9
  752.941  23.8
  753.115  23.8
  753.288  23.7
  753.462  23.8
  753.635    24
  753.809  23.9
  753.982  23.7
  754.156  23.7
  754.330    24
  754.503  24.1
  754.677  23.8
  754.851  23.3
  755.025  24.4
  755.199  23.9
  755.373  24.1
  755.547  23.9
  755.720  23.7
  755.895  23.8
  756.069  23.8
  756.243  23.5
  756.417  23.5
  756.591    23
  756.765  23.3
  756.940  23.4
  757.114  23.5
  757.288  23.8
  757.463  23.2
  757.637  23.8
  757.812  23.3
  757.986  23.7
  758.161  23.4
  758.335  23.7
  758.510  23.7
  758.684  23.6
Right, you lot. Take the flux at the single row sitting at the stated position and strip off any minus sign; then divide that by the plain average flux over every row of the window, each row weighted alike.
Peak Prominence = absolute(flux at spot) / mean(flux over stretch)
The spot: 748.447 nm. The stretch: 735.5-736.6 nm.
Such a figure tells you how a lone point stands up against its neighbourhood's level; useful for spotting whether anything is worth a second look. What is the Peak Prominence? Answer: 0.973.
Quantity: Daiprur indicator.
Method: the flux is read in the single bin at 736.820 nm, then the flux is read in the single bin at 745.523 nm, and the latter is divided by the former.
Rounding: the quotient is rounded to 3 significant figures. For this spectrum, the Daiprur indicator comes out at 0.980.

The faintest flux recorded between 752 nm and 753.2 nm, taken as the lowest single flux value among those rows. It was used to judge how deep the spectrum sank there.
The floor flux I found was 23.6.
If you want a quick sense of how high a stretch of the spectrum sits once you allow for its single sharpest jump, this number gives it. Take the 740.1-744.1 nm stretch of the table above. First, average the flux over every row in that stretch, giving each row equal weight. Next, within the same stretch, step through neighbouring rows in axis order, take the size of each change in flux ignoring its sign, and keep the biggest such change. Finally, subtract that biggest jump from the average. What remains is 23.7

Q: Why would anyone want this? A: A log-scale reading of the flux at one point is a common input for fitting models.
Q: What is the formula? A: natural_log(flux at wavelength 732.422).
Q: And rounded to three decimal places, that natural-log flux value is 3.215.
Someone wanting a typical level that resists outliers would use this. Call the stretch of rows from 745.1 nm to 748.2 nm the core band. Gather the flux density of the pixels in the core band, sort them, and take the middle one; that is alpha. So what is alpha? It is 24.0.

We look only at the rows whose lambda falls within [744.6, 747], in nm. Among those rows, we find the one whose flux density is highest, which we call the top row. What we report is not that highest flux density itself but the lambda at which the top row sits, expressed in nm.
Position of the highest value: 744.665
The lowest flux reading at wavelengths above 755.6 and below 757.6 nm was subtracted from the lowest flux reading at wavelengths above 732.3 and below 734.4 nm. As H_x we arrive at 1.40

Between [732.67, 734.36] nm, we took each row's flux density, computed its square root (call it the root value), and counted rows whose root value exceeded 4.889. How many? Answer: 10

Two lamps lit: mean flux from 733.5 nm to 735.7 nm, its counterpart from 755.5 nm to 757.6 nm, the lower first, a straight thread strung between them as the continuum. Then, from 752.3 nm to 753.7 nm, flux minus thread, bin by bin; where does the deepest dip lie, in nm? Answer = 753.288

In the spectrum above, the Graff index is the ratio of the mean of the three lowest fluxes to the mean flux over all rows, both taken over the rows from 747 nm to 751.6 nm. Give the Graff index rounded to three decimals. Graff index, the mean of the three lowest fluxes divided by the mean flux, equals 0.977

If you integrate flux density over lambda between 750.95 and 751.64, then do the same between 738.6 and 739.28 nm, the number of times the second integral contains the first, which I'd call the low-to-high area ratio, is 1.01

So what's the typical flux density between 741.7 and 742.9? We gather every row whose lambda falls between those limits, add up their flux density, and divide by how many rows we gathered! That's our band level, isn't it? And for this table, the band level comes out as 24.3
